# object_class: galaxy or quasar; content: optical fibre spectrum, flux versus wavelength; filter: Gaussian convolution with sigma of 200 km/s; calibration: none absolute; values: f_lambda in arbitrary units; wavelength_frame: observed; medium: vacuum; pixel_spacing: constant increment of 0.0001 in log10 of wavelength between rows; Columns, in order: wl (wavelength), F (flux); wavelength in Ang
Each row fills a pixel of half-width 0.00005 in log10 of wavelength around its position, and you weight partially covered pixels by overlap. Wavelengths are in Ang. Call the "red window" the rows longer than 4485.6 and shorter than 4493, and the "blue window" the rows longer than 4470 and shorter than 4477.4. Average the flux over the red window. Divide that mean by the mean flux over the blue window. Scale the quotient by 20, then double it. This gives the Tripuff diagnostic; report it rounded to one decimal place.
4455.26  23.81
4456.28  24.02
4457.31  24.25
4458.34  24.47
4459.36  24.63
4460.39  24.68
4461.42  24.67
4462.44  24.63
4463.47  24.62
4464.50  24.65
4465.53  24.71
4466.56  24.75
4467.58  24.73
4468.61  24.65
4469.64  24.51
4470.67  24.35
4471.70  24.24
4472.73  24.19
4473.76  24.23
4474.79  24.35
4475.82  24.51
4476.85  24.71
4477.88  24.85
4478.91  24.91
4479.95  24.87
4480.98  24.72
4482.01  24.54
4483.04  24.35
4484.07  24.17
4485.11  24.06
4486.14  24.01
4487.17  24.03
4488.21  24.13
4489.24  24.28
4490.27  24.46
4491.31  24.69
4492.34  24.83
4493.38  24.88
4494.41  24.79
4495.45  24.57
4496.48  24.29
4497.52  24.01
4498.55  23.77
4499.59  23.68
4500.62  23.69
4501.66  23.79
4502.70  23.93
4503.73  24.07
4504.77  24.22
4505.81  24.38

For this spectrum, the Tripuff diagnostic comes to 40.0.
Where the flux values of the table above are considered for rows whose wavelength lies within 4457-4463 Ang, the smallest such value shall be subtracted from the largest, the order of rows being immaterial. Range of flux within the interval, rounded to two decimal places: 0.43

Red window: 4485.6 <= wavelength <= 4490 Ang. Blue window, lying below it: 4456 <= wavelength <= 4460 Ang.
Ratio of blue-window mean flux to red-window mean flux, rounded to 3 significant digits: 1.01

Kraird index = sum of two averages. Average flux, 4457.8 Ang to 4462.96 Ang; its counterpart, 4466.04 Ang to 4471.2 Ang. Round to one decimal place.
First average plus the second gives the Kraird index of 49.2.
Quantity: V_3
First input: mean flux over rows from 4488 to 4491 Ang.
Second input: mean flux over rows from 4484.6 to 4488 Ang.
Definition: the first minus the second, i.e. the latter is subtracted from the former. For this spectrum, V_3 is 0.3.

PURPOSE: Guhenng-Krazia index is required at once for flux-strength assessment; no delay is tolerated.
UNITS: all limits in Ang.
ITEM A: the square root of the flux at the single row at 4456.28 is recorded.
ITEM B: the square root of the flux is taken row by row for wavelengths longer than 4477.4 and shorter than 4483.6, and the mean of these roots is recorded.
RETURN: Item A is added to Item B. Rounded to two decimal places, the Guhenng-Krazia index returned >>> 9.87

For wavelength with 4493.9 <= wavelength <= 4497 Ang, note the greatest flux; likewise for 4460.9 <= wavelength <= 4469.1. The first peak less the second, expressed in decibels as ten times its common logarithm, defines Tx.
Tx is -14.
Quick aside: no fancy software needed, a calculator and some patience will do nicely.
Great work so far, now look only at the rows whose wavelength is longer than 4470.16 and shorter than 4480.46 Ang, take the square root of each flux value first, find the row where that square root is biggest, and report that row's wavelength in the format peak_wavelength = 4478.91 Ang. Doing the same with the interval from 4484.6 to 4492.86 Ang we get 4492.34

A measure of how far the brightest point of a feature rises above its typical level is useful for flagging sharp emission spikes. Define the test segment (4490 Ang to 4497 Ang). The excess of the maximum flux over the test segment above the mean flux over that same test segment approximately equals 0.24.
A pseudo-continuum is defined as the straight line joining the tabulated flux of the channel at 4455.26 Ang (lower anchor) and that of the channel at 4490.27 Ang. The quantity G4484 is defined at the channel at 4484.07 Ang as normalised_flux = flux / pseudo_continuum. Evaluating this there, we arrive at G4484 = 0.993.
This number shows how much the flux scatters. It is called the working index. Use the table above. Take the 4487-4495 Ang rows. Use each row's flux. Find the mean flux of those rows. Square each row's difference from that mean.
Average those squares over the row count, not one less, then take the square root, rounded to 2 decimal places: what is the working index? 0.31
